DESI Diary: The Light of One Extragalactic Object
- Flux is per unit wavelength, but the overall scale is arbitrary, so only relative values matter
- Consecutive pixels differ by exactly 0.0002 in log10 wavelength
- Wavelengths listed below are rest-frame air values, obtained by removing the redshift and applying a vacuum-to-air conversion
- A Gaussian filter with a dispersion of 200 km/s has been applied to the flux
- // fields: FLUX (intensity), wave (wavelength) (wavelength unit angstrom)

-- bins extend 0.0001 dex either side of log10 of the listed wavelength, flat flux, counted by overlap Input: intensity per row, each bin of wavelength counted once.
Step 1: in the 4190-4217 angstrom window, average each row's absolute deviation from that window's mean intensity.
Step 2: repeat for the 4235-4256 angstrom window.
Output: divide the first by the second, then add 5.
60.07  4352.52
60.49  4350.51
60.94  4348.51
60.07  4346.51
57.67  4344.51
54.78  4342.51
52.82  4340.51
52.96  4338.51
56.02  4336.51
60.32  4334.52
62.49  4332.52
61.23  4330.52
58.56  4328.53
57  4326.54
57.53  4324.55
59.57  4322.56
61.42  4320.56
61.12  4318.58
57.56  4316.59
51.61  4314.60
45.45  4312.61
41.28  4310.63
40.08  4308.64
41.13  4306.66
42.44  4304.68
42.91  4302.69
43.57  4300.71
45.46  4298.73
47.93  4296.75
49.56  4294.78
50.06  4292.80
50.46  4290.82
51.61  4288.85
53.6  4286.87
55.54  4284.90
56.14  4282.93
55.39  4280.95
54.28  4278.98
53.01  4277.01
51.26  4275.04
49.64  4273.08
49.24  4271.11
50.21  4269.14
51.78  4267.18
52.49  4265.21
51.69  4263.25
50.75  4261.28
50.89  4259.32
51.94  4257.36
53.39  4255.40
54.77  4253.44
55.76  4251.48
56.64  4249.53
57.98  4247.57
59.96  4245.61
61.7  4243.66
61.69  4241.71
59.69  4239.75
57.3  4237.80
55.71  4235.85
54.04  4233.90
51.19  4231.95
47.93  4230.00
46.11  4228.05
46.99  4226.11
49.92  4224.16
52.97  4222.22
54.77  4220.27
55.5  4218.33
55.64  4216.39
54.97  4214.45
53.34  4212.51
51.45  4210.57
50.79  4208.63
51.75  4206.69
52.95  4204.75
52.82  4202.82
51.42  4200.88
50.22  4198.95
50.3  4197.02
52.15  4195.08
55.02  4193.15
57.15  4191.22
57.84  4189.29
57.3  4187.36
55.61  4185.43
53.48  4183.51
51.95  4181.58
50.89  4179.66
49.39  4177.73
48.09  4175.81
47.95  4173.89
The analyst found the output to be 5.7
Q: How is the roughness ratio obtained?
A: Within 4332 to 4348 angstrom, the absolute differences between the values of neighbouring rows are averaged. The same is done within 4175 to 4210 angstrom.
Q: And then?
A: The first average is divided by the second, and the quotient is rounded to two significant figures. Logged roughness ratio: 1.8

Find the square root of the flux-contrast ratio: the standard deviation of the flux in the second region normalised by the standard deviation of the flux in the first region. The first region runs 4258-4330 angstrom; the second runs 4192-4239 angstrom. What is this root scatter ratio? 0.71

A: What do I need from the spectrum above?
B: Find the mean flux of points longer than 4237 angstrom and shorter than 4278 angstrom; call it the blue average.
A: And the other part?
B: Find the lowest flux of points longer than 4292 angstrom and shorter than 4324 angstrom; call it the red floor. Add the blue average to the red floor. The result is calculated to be 94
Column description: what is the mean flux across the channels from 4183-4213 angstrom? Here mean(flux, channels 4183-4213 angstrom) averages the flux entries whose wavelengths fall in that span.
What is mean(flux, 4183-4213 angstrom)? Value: 53.3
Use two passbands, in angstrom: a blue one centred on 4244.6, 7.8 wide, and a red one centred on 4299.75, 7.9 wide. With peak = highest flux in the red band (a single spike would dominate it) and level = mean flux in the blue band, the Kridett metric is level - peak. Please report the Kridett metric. 12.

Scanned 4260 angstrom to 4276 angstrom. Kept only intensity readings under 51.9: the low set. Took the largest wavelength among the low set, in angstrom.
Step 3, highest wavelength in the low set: 4275.04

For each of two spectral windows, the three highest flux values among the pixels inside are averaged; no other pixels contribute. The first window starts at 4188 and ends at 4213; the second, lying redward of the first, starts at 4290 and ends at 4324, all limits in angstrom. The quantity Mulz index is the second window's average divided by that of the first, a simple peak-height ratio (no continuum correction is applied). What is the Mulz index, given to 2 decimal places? 1.07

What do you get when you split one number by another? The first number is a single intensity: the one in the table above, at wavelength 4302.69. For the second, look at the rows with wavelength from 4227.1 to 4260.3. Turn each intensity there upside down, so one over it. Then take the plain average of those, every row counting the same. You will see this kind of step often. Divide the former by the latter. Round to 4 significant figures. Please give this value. 2349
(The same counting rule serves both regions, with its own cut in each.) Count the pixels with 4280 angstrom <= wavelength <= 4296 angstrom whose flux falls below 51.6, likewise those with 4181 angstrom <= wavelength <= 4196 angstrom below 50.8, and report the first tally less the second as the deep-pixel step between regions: 3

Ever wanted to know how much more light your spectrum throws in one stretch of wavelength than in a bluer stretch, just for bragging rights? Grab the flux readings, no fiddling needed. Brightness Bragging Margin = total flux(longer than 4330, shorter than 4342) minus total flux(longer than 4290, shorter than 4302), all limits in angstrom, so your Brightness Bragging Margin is 59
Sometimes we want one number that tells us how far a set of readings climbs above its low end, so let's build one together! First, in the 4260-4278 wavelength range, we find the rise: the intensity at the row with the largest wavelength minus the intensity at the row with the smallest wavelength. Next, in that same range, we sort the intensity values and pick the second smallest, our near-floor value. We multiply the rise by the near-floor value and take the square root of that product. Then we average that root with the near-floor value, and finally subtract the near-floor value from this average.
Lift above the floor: -19.5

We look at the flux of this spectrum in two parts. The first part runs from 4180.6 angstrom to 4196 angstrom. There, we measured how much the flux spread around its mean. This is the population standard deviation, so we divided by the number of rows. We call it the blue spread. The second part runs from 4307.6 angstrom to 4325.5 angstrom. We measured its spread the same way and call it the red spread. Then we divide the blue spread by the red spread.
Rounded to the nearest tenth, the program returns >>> 0.3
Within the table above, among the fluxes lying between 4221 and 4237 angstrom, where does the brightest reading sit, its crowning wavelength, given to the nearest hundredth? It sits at 4235.85 angstrom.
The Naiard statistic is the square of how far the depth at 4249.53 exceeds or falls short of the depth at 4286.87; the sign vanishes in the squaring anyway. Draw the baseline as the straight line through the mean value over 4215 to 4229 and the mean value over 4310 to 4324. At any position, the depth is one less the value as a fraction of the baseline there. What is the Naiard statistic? 0.006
